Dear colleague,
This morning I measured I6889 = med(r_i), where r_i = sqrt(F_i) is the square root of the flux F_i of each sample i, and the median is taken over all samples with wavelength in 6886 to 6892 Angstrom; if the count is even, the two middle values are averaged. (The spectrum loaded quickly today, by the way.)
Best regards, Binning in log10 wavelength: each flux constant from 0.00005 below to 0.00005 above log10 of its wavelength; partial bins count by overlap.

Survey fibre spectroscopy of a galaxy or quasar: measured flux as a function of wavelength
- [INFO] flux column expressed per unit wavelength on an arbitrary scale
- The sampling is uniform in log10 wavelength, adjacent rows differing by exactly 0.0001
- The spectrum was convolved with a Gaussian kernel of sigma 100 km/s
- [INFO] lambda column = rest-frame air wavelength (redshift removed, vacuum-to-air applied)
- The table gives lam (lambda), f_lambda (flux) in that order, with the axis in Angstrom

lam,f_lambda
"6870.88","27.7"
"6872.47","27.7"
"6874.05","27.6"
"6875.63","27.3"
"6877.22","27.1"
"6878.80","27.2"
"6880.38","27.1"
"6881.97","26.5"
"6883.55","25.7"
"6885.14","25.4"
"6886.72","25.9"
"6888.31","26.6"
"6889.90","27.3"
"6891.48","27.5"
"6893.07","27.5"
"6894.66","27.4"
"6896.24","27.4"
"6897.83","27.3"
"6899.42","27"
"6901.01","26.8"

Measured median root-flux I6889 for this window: 5.19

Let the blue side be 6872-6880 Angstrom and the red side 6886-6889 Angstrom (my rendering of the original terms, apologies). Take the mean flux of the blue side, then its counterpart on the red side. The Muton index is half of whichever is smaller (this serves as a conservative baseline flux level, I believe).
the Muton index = 13.1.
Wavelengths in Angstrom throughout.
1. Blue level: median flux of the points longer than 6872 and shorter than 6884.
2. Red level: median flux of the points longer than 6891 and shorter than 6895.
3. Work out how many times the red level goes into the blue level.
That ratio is 0.99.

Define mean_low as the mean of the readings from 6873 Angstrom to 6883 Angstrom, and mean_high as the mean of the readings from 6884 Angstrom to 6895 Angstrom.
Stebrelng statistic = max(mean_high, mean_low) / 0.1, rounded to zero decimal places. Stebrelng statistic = 271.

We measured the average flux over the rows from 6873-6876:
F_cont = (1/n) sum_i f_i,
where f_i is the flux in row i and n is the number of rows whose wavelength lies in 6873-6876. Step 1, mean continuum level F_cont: 27.5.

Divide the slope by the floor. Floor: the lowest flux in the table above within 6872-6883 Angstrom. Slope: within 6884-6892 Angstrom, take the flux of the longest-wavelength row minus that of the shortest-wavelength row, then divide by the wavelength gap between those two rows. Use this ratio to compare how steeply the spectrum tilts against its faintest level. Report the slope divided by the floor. 0.0125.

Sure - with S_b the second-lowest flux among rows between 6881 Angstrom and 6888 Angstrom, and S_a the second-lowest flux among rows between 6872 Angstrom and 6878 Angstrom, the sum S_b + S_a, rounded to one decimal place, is 53.0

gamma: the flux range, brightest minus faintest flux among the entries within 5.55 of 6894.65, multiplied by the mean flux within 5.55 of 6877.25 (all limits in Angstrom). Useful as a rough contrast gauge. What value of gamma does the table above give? 14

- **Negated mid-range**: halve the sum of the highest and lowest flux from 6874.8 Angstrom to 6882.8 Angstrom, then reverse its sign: -26.9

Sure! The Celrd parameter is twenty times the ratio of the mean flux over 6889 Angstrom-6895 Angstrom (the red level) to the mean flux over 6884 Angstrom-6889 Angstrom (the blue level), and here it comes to 21.1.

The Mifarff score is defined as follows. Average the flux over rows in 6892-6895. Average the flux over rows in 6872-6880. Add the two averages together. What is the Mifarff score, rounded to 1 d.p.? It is 54.8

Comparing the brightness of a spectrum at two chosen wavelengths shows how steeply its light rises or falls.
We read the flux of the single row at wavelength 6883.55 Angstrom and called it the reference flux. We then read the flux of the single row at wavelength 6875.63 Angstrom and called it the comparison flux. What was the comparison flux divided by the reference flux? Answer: 1.06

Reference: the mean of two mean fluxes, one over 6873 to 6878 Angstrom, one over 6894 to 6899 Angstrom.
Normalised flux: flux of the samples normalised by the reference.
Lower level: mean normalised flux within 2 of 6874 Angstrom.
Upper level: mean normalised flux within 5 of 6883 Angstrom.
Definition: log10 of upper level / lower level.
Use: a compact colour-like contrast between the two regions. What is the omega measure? -0.02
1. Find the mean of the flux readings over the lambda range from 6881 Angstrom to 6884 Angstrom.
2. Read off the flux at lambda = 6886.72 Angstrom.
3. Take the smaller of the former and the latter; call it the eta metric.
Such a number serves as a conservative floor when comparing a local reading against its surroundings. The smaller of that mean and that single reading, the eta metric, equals 25.9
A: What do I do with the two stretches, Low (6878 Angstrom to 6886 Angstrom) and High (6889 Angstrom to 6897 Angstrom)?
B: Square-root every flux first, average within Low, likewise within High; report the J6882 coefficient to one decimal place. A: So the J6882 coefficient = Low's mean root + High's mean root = 10.4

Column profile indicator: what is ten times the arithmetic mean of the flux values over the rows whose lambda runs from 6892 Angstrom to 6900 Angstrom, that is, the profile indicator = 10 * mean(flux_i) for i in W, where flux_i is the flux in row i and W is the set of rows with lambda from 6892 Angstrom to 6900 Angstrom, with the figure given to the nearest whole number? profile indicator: 273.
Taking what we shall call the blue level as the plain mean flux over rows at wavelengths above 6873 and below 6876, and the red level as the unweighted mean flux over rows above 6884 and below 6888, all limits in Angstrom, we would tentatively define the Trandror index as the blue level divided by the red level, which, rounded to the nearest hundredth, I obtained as 1.07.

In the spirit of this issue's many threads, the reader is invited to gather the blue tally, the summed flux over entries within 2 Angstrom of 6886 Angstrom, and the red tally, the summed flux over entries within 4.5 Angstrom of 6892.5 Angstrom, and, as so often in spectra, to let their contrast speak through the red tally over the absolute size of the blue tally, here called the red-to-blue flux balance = 3.2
